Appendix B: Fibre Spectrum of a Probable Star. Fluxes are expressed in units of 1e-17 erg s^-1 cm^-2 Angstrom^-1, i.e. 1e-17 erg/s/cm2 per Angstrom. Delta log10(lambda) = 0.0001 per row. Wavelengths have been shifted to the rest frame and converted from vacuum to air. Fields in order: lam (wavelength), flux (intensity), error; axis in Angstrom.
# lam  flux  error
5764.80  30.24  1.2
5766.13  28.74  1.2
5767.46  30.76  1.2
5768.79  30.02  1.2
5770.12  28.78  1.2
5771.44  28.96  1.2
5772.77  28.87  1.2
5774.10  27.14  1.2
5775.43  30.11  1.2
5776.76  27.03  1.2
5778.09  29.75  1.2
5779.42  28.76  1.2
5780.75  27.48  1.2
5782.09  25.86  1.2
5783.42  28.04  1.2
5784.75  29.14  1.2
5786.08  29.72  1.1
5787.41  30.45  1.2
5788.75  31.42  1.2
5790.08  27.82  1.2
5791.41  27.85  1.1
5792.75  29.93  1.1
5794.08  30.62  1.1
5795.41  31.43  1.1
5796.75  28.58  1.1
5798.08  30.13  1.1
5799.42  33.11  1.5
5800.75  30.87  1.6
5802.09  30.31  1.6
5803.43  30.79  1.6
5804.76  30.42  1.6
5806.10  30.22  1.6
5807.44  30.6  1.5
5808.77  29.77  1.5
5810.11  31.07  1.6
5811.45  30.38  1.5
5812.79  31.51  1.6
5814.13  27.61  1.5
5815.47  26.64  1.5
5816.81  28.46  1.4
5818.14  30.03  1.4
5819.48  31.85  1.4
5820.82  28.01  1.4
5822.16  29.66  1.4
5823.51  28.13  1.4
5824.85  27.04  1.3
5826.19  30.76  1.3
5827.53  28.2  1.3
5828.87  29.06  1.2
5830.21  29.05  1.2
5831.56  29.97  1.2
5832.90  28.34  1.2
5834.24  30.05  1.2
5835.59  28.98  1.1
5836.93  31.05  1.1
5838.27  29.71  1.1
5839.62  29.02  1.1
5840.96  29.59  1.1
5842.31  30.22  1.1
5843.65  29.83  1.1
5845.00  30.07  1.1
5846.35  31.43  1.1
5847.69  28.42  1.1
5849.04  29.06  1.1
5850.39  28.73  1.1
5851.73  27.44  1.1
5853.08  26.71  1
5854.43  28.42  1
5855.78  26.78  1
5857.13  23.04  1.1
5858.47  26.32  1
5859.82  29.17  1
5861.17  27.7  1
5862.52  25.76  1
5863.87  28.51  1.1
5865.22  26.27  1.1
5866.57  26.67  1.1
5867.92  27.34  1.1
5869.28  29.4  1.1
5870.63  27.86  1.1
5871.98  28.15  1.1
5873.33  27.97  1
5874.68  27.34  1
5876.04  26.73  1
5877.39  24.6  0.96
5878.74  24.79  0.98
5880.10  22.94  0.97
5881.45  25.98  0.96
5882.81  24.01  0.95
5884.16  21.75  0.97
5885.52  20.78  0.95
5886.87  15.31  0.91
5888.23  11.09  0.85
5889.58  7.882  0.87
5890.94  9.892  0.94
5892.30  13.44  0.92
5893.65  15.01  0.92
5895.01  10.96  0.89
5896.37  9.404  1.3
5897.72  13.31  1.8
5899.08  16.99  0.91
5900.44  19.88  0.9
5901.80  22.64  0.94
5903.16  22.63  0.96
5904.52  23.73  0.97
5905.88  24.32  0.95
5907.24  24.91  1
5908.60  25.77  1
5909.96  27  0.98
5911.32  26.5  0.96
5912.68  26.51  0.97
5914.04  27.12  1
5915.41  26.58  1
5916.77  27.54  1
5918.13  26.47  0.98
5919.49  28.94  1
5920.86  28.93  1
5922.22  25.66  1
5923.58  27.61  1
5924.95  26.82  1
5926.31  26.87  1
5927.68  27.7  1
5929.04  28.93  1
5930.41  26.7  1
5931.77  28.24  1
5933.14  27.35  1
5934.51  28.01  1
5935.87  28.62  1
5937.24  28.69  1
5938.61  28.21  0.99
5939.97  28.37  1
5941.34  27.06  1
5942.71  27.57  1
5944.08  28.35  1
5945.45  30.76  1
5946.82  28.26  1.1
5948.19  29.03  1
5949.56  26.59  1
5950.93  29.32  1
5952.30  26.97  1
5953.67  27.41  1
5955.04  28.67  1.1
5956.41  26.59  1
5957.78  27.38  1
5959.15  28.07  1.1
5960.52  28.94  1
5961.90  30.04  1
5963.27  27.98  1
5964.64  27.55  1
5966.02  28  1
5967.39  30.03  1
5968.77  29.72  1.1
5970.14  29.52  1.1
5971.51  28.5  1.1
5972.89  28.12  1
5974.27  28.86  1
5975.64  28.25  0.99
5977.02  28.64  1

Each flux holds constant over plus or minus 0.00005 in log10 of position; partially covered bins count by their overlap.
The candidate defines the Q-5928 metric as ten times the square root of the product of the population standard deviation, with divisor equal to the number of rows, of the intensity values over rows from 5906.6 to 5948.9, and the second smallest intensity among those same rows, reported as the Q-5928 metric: 55.3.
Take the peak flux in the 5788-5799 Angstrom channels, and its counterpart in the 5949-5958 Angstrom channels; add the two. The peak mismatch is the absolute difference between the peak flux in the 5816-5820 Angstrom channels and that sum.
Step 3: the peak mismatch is 28.9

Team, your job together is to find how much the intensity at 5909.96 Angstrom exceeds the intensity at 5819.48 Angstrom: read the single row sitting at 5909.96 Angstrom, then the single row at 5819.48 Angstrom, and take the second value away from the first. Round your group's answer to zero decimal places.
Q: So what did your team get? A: -5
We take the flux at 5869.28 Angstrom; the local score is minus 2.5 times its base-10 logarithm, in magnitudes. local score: -3.67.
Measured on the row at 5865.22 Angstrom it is -3.55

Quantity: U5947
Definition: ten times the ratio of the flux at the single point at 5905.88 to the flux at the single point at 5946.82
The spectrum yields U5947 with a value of 8.6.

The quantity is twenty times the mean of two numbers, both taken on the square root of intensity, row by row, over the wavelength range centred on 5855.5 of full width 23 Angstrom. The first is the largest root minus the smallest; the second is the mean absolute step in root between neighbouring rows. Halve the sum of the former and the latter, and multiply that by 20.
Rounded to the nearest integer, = 10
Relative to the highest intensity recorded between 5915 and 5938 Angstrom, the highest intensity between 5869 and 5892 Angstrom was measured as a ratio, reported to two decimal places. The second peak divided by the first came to 1.02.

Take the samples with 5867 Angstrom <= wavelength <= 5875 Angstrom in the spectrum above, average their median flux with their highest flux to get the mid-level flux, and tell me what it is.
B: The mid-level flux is 28.7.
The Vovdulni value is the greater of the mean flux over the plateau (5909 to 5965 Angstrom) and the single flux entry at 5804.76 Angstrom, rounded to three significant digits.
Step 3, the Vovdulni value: 30.4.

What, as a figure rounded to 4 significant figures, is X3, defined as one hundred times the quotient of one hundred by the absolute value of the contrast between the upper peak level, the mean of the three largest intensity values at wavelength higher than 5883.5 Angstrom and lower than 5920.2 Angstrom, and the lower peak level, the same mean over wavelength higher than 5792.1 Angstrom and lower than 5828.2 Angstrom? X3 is 2331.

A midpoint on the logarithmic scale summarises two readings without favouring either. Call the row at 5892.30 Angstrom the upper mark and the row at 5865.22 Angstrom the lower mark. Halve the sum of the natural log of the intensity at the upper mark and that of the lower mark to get 2.93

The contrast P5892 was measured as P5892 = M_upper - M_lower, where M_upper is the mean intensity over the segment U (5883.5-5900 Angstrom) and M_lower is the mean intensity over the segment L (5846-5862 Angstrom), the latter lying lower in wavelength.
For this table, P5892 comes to -14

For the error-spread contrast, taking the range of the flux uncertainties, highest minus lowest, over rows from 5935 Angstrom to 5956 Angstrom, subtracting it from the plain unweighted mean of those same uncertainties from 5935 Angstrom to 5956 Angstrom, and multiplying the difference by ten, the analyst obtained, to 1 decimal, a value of 9.0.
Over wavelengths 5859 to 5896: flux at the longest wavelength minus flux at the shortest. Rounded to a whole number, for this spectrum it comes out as -18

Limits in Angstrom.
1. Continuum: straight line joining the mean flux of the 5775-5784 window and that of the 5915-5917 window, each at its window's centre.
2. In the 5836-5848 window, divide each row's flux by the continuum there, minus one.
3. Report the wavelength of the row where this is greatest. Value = 5846.35 Angstrom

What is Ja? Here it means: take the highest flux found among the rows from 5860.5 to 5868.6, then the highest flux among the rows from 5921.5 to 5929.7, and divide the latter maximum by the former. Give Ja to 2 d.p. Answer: 1.01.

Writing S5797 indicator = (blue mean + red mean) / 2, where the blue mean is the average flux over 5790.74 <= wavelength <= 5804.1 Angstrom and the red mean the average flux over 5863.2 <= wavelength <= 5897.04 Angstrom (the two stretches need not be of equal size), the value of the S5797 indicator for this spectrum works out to 25.9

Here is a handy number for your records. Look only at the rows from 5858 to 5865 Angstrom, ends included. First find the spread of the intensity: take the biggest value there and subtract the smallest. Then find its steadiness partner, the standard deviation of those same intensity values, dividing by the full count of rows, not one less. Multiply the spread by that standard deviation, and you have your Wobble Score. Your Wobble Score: 4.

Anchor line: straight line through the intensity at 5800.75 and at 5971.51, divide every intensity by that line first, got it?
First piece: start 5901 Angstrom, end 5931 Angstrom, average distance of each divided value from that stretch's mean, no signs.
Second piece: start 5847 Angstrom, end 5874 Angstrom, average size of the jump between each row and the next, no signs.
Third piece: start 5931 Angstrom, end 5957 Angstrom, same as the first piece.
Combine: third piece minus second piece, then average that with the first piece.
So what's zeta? 0.011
